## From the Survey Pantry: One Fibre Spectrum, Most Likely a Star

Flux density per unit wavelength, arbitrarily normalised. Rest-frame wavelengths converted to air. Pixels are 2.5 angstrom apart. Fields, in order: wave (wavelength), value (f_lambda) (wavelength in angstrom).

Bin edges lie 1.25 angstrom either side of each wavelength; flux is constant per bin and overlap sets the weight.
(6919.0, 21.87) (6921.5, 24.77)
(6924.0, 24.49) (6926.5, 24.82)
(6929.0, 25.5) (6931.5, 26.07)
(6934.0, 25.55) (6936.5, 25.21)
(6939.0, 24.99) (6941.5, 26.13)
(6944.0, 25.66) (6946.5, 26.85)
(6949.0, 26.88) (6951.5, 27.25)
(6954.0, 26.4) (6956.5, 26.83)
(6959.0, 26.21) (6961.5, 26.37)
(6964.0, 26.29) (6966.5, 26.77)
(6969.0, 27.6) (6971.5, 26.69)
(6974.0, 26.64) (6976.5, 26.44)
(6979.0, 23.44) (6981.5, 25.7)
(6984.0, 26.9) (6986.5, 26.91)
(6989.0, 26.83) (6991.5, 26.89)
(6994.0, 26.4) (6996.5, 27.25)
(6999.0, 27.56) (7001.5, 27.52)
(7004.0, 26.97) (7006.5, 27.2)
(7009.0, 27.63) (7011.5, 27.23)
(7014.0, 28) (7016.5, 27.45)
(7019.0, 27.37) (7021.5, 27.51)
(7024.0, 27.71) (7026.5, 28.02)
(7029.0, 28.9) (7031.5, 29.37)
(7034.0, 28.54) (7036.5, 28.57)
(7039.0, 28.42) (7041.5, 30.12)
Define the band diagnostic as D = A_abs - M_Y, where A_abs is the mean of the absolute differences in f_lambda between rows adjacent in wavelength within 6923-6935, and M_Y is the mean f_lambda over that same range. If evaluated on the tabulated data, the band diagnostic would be -24.8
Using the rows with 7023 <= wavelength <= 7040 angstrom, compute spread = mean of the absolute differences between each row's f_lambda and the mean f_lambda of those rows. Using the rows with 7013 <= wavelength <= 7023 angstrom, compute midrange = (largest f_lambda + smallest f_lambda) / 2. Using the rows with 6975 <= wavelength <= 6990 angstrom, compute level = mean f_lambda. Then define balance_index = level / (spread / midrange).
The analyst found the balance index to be 1851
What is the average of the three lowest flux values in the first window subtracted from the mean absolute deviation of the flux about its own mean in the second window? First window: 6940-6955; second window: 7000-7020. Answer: -25.8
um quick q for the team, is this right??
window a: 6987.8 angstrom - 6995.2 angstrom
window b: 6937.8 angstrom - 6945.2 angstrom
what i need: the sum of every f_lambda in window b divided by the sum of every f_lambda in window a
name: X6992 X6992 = 0.96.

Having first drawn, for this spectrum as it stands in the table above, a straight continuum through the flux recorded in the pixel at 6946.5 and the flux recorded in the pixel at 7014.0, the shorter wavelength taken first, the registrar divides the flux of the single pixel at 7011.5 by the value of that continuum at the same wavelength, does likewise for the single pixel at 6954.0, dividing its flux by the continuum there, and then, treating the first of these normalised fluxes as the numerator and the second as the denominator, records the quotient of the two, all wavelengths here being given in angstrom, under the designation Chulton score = 1.00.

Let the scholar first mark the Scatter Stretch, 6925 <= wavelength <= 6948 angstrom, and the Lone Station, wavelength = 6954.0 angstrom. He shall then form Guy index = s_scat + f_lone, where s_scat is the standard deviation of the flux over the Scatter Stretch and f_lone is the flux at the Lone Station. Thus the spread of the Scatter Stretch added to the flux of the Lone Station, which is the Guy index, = 27.0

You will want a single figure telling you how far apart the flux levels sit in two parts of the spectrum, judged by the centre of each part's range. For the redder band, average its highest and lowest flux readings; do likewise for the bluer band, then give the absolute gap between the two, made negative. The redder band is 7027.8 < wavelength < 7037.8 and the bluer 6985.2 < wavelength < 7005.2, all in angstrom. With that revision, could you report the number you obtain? -2.0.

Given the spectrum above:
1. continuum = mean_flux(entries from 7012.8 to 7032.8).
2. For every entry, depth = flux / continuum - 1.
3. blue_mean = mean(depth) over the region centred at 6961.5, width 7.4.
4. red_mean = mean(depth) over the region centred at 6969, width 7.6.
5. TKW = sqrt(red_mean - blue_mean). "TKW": 0.16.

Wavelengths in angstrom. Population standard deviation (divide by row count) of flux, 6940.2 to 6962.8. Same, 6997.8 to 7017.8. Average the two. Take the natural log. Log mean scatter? -1.0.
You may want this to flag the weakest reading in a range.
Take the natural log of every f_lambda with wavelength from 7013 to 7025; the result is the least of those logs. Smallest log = 3.31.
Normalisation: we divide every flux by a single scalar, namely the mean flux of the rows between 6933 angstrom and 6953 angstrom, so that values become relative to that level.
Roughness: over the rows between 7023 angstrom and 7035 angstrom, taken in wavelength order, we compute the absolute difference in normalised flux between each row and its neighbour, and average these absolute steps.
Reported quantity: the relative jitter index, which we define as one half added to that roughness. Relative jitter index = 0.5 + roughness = 0.524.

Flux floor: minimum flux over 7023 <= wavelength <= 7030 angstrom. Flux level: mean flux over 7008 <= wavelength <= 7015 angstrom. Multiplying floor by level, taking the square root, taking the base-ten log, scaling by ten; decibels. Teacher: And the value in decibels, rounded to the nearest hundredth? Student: 14.42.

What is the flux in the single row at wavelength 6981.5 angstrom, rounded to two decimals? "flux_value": 25.70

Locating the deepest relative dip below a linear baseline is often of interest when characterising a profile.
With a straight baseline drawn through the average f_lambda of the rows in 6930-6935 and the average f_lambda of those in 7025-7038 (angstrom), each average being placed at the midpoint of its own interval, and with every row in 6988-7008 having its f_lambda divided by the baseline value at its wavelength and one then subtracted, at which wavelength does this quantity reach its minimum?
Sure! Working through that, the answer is 6994.0 angstrom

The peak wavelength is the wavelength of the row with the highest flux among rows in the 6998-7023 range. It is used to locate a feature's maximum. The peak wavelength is 7014.0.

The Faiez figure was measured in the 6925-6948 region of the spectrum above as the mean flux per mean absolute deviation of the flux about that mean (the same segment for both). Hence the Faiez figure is 54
